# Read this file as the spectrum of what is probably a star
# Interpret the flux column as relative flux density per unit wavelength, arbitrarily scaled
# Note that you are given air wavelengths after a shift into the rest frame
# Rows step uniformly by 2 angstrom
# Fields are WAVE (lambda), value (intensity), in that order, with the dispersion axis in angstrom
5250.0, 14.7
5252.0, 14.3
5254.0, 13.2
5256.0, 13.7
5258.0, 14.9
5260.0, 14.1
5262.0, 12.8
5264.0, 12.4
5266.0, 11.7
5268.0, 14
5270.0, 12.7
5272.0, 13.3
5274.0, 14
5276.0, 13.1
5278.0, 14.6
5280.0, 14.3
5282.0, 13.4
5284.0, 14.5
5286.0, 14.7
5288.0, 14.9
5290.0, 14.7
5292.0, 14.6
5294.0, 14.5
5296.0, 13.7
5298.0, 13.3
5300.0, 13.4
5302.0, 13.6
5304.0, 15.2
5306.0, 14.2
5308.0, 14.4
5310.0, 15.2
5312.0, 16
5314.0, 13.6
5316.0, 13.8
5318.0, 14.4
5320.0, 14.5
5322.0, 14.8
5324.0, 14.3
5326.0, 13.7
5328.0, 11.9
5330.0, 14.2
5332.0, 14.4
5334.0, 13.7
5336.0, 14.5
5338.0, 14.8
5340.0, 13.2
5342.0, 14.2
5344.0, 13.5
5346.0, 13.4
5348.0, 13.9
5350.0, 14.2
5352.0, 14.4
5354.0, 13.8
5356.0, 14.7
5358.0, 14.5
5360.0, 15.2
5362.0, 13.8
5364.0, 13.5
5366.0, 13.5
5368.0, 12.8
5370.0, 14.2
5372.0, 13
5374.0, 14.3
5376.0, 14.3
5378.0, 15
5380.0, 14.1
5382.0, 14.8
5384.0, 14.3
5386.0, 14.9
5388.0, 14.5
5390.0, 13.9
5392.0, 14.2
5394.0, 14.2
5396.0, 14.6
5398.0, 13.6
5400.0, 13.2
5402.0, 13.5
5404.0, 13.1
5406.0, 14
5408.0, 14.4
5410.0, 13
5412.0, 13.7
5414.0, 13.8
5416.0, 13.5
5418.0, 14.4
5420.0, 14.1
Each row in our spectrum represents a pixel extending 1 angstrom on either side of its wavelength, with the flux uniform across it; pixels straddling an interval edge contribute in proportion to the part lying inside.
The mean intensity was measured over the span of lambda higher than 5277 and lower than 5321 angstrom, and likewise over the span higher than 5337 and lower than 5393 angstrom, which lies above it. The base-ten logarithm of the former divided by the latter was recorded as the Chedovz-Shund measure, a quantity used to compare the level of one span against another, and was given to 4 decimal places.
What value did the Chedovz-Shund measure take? 0.0072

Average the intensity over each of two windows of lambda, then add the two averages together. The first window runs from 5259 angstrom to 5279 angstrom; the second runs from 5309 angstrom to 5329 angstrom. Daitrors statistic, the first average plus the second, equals 27.5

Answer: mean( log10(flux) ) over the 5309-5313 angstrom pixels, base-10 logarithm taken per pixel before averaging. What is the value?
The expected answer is 1.19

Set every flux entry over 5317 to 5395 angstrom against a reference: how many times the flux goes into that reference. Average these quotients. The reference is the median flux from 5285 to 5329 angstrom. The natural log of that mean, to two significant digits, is 0.024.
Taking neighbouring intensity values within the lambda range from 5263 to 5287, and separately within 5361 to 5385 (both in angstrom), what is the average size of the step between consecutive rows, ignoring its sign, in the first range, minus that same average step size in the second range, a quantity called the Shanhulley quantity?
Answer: 0.25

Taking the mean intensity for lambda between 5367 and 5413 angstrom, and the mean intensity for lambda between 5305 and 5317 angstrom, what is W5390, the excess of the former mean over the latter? -0.551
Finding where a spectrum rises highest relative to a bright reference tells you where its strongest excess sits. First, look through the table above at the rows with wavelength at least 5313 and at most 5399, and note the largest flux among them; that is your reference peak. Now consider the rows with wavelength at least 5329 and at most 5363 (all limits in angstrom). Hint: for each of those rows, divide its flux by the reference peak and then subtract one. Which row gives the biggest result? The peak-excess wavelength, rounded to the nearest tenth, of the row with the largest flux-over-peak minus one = 5360.0 angstrom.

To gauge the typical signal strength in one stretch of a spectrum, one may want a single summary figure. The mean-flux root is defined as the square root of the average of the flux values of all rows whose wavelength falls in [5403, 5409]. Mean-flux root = 3.72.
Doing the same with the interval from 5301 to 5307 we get 3.79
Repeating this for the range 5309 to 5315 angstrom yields 3.86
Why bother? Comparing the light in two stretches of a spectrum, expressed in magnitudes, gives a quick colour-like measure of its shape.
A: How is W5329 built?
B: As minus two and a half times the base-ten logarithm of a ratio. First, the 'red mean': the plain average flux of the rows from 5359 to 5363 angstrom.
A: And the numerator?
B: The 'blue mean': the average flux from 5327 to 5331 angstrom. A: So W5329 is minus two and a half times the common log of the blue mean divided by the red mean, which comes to 0.11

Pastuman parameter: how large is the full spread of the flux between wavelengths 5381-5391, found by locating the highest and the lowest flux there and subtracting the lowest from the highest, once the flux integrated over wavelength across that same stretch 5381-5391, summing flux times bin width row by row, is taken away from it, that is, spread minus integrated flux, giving -144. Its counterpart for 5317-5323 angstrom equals -87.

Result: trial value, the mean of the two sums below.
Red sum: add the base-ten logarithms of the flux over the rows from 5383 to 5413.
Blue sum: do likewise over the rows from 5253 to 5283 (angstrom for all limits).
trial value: 17.05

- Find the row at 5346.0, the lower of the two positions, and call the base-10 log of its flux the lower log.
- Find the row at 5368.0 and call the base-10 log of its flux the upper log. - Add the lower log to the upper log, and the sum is 2.23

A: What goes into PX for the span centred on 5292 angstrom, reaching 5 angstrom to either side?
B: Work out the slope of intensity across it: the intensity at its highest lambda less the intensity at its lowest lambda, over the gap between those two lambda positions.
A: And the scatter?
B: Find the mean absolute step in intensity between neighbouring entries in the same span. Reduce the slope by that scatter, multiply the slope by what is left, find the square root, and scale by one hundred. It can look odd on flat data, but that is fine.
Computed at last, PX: 26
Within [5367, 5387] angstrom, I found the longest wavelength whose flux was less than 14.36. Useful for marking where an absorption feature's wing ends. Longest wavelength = 5384.0 angstrom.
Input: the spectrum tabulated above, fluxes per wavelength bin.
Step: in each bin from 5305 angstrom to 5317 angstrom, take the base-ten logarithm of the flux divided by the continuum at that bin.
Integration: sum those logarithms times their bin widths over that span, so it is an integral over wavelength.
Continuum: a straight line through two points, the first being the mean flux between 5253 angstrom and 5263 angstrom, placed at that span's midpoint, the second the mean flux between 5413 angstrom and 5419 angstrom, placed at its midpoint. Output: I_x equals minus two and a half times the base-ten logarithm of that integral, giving 1.4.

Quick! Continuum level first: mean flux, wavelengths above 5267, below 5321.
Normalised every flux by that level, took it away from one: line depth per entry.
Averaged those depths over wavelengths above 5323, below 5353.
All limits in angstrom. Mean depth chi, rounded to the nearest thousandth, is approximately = 0.020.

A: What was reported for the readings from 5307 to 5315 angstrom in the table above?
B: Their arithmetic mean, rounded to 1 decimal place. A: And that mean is 14.8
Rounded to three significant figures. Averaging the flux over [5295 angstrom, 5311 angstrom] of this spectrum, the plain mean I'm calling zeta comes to 14.1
